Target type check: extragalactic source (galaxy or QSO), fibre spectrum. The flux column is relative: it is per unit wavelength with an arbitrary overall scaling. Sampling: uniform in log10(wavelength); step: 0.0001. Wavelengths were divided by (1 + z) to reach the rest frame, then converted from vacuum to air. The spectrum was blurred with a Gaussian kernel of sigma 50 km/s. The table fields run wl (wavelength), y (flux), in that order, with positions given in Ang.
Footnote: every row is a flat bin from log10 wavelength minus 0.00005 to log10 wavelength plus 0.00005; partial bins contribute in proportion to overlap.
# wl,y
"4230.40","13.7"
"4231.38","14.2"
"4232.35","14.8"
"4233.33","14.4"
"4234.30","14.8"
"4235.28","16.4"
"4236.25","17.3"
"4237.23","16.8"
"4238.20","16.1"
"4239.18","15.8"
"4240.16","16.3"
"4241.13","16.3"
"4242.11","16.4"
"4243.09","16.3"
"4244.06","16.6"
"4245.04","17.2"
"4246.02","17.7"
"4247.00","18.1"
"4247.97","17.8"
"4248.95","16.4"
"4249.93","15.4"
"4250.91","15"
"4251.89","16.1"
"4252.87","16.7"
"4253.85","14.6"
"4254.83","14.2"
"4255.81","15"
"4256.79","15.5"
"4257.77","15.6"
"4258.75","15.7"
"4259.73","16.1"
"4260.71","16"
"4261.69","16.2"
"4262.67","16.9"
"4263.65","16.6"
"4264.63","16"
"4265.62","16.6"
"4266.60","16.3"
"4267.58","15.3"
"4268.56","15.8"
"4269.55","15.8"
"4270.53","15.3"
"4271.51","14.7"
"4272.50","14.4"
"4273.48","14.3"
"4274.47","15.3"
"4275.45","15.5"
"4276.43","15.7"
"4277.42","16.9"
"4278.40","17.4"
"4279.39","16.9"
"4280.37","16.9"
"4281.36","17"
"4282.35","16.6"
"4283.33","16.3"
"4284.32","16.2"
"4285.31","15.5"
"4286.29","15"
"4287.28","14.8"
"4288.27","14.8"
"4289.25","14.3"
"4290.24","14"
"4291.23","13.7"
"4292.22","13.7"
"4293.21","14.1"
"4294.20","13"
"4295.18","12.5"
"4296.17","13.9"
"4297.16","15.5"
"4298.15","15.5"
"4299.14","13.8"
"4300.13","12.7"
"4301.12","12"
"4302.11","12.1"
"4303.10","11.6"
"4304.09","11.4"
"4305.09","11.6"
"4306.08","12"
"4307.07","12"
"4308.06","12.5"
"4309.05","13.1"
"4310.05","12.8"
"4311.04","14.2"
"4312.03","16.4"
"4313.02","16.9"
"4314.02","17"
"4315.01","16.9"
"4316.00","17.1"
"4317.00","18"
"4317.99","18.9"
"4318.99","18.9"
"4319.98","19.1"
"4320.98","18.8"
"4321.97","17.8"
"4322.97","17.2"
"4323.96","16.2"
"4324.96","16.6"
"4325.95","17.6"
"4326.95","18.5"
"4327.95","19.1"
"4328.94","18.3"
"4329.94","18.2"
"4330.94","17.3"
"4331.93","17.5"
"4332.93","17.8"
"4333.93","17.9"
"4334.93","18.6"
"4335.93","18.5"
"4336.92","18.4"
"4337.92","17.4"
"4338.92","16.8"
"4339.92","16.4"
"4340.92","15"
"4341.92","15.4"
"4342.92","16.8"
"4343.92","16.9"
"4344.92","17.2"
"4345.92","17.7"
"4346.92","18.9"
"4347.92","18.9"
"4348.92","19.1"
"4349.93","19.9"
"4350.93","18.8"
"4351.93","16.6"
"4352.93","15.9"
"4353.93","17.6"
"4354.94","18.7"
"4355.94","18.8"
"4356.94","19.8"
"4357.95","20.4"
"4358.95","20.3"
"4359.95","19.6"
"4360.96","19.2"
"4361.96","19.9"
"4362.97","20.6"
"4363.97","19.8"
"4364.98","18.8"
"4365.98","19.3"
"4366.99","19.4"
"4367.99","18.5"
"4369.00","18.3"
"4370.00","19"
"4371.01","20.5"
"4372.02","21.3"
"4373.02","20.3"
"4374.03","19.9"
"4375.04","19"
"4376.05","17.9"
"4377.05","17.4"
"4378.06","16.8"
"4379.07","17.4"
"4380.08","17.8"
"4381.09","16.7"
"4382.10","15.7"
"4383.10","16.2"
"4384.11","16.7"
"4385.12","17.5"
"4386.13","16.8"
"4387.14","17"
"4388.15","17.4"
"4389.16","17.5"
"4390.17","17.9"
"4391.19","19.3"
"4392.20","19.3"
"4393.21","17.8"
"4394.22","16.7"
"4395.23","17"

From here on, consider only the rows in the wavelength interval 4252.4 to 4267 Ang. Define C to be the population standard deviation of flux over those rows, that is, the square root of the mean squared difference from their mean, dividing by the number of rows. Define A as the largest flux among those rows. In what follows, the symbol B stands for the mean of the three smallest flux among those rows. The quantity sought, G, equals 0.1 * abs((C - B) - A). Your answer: 3.1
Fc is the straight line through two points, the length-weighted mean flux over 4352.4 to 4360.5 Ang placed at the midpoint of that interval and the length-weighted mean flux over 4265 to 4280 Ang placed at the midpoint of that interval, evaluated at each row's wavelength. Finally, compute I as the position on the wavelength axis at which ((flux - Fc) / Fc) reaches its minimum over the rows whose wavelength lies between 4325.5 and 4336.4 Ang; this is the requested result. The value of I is 4330.94 Ang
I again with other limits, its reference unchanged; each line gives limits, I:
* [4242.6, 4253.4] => 4250.91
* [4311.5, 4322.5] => 4312.03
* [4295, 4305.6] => 4304.09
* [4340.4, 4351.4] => 4340.92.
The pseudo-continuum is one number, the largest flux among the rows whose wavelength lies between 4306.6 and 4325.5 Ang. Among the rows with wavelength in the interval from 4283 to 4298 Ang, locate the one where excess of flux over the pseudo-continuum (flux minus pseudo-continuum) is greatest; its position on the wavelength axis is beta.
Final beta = 4283.33 Ang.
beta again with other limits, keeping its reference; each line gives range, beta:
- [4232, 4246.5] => 4246.02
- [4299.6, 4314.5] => 4314.02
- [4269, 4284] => 4278.40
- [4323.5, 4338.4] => 4327.95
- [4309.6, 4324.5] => 4319.98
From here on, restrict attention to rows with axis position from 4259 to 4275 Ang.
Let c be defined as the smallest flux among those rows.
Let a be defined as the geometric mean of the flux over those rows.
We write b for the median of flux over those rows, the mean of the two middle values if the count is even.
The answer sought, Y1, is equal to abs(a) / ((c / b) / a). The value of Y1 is 274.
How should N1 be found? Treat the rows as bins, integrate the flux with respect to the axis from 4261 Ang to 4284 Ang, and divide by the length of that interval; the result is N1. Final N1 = 16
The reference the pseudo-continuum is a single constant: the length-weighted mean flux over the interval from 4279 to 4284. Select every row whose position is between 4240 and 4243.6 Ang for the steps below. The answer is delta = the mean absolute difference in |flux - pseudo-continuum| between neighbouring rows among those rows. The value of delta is 0.07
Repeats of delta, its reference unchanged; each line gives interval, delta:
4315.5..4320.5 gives 0.50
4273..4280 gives 0.54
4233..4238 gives 0.69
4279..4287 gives 0.27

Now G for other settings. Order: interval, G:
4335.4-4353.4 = 3.4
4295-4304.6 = 2.6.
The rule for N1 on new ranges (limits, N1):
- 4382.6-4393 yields 18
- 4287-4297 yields 14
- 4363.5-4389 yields 18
